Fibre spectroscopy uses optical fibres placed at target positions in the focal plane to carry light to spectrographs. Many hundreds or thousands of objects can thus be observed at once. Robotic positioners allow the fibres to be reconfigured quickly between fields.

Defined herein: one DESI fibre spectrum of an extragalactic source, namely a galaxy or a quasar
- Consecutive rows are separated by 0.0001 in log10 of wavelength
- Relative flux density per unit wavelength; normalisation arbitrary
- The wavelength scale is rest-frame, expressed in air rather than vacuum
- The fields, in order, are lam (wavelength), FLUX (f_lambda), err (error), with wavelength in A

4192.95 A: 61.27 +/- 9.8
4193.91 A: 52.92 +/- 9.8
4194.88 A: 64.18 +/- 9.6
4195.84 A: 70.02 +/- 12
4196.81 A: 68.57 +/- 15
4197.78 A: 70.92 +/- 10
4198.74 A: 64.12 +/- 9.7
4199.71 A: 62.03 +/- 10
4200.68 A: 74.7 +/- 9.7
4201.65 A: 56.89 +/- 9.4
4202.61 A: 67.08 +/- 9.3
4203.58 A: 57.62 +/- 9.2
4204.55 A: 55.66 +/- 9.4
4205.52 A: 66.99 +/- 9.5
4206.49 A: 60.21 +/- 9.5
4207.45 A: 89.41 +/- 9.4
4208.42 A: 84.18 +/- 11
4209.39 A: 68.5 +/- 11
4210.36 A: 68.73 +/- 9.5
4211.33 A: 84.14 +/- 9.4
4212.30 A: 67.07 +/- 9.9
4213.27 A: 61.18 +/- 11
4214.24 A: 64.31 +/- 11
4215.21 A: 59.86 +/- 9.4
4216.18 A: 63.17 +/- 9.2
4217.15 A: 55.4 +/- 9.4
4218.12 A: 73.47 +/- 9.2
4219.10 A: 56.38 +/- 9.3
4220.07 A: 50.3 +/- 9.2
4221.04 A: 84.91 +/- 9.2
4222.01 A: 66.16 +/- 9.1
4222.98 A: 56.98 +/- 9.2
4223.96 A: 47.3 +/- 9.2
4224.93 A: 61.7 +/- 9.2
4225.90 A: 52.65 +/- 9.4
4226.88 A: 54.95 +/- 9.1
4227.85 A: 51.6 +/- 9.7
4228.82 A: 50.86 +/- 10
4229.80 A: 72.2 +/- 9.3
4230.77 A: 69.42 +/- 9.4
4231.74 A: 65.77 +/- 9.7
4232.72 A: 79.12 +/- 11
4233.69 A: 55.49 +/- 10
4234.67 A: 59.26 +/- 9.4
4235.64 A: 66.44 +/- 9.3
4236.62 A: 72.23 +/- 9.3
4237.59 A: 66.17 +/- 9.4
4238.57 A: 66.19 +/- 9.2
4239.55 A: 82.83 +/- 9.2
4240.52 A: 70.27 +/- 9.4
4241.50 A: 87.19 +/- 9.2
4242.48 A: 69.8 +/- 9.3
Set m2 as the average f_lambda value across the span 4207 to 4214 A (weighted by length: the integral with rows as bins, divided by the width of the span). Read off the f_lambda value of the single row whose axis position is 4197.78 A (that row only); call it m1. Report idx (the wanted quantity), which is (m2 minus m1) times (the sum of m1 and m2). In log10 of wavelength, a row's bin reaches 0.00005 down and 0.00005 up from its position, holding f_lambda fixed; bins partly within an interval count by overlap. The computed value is 487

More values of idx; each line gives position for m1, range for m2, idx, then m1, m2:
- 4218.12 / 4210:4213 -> -124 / 73.47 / 73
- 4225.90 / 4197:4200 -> 1611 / 52.65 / 66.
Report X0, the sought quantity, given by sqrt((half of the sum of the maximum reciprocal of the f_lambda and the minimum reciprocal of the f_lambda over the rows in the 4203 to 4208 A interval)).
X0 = 0.121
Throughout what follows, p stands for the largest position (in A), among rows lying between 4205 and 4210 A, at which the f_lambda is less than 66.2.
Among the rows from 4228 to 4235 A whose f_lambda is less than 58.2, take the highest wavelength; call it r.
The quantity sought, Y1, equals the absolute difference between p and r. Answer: 27.2 A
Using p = 4206.49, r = 4233.69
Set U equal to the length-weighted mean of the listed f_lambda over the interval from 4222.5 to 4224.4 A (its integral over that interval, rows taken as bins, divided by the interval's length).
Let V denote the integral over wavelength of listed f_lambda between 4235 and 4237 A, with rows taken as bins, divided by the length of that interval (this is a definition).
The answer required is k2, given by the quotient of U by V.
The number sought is 0.76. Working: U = 52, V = 68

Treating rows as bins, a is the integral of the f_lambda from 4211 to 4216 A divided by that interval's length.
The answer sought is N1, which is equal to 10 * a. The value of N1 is 666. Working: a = 66.6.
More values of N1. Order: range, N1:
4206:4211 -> 746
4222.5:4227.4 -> 546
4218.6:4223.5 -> 628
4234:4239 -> 656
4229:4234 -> 678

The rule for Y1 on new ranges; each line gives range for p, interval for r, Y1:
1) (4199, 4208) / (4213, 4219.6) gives 12.6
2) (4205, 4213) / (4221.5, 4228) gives 21.4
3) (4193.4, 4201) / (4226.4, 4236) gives 34.0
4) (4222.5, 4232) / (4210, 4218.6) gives 14.6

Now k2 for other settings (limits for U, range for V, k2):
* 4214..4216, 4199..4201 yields 0.92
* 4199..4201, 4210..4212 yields 0.88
